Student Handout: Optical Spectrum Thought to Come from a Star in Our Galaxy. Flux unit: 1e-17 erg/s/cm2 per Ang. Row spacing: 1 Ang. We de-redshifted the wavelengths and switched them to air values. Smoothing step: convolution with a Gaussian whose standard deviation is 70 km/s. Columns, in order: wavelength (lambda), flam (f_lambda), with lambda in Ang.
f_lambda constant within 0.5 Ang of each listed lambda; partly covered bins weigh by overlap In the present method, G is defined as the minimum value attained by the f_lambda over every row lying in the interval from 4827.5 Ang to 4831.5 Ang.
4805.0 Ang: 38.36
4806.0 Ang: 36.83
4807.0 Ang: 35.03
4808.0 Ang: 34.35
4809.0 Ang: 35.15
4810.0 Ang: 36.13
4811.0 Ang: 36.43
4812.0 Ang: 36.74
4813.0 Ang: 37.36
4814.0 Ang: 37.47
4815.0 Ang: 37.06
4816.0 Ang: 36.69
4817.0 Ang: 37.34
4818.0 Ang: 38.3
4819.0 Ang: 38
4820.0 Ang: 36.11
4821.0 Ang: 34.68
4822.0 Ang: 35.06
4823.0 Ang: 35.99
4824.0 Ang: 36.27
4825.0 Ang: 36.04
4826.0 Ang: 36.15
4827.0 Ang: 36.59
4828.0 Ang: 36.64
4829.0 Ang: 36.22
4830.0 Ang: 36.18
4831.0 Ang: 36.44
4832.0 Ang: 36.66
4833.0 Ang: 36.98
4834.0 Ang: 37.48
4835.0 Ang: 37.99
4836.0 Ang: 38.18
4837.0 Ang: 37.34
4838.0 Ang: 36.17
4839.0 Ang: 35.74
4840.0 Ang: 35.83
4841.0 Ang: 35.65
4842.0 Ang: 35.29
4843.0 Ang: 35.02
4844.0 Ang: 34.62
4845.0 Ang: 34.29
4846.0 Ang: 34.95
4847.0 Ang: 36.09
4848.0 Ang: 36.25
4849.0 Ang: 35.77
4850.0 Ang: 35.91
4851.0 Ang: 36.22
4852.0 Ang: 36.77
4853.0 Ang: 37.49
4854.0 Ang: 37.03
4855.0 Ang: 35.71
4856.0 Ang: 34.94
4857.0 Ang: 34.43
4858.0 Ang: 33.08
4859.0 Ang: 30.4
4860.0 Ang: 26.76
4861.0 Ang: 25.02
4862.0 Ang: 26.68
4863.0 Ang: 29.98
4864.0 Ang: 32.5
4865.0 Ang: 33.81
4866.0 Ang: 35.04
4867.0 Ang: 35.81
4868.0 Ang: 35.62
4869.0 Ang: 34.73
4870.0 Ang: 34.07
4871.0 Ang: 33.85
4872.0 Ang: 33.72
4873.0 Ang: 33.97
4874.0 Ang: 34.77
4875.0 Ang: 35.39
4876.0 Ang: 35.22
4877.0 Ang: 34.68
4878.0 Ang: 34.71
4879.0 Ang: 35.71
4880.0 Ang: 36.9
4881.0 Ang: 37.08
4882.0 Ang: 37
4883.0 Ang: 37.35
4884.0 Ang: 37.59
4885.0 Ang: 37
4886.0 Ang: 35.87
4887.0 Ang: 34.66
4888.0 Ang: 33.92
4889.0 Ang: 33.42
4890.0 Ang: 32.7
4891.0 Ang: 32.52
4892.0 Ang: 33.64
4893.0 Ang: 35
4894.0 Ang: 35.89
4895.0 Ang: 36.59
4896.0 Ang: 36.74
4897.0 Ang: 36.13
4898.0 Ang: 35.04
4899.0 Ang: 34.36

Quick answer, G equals 36.18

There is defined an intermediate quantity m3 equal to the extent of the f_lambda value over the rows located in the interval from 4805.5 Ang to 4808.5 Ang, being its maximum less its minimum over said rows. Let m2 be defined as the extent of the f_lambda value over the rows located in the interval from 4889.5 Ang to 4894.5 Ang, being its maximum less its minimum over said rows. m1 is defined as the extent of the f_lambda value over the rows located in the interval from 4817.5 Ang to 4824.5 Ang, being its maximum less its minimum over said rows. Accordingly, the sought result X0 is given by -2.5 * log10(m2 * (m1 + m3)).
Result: -3.28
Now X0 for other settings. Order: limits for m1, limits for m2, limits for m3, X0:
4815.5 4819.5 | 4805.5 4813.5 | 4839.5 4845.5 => -2.44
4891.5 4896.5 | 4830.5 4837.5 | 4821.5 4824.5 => -2.19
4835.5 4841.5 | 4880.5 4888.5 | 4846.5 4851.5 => -2.61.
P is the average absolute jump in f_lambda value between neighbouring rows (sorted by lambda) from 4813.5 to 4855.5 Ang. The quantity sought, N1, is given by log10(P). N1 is -0.29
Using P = 0.510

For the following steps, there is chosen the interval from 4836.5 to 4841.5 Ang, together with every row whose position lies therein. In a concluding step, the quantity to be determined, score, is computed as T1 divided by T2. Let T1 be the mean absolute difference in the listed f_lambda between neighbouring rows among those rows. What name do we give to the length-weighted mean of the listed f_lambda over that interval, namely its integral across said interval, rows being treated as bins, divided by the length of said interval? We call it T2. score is 0.013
